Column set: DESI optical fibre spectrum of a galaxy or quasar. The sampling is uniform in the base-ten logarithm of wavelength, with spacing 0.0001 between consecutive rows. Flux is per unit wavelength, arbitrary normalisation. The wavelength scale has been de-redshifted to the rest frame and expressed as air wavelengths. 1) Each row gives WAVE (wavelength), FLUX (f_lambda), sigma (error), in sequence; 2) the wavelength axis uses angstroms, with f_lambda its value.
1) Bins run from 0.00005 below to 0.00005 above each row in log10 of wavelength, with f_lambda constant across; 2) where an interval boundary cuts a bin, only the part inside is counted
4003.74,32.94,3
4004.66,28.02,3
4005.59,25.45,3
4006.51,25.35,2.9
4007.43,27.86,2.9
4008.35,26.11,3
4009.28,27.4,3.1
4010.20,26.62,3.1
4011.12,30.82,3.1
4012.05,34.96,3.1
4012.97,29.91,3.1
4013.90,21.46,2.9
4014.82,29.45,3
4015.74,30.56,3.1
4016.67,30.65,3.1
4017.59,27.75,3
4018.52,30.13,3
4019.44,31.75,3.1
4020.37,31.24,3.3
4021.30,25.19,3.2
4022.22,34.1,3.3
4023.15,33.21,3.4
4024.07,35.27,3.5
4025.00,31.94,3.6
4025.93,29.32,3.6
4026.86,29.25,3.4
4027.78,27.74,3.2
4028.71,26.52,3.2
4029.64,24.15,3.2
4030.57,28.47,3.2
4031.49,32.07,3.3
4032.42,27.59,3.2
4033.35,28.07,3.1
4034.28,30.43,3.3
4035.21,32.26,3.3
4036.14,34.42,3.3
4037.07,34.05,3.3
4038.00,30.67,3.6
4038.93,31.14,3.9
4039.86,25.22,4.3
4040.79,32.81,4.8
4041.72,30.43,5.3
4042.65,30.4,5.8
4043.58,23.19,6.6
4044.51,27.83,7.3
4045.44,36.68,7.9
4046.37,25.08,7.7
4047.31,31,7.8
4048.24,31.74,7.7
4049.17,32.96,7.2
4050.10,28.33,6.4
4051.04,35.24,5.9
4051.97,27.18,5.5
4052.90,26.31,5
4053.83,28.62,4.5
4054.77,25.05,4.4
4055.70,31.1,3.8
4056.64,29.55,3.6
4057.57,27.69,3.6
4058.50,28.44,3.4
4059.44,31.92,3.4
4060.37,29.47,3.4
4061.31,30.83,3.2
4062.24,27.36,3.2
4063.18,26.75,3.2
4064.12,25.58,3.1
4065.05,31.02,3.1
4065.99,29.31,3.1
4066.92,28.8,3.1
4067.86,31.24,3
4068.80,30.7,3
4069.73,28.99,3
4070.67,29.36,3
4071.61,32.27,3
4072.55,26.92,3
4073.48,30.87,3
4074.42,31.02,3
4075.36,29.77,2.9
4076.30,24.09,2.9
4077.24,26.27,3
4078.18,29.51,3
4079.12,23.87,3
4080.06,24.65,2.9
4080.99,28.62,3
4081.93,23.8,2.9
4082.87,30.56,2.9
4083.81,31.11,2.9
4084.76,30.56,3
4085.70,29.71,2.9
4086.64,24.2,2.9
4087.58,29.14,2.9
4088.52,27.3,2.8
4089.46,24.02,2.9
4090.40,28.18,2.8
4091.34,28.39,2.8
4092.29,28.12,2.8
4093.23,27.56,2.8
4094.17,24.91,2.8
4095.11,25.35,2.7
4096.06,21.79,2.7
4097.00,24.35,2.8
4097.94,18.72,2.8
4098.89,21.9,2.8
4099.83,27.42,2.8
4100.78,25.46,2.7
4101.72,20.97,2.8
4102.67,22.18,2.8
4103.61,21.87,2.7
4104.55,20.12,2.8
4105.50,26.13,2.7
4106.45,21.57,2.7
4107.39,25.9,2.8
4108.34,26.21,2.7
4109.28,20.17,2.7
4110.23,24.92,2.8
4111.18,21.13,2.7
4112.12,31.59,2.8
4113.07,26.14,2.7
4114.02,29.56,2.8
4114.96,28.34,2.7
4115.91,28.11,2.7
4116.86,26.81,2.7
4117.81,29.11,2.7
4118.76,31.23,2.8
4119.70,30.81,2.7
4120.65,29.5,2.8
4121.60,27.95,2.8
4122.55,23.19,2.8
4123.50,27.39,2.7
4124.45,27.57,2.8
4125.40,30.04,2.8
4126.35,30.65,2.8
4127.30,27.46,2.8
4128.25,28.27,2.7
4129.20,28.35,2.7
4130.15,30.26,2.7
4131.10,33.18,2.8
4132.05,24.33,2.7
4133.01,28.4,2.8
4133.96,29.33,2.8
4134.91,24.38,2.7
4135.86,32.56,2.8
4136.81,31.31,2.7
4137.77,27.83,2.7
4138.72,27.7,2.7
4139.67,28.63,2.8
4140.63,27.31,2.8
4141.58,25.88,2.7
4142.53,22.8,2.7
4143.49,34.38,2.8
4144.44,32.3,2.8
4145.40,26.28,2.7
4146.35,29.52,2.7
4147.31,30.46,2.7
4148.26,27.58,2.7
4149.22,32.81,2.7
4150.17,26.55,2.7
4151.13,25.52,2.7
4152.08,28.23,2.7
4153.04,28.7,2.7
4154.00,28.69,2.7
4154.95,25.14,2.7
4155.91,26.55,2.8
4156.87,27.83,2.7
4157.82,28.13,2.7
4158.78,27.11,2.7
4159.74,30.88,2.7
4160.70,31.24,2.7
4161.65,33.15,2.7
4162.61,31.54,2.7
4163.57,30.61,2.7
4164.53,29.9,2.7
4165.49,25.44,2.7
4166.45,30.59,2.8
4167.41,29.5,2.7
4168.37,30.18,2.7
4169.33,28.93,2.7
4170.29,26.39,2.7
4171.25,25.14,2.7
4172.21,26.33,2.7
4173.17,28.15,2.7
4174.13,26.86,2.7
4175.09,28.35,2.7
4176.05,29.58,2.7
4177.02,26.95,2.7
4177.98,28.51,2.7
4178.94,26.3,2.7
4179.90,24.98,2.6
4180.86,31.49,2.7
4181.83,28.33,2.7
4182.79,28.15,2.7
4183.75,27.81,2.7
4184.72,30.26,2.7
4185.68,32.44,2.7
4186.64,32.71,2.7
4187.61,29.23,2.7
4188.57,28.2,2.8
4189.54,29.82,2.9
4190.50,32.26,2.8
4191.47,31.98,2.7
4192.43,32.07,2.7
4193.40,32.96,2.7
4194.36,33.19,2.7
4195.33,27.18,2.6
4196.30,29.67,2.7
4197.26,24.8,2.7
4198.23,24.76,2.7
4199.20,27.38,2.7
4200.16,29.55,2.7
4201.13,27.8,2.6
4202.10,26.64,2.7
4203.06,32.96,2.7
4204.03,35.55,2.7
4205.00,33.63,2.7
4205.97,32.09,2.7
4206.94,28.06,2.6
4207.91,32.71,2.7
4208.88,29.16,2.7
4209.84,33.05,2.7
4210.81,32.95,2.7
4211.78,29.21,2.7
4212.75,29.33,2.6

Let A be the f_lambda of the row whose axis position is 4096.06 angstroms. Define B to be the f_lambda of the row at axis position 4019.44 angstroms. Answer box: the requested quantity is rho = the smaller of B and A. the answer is 22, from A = 21.79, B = 31.75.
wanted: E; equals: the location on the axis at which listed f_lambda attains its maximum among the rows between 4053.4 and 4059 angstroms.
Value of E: 4055.70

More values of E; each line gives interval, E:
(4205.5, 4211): 4209.84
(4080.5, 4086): 4083.81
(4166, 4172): 4166.45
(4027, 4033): 4031.49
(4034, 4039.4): 4036.14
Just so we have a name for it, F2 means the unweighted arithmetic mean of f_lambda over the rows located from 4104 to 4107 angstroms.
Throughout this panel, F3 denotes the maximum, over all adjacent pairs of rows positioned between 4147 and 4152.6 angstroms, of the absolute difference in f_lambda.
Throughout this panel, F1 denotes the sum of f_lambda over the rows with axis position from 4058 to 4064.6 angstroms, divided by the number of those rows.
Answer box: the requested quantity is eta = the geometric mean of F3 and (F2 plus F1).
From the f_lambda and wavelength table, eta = 18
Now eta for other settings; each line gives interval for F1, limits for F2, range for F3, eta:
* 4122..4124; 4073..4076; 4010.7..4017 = 22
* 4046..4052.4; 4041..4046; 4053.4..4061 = 19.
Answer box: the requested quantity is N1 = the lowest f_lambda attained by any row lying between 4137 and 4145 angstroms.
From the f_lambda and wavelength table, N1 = 22.8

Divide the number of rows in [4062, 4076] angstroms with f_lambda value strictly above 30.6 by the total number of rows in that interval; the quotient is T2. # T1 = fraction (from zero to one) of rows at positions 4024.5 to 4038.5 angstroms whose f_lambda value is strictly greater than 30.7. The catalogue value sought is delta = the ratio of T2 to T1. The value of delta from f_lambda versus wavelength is 1.20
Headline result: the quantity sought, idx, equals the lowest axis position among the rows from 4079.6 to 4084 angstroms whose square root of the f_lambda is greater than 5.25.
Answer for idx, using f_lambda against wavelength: 4080.99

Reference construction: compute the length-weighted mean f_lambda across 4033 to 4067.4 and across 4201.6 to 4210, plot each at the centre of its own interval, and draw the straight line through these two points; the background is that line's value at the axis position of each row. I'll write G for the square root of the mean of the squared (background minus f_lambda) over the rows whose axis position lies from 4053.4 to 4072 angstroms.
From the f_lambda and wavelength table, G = 2.02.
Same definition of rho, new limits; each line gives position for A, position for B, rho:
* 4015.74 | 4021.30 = 25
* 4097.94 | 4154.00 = 19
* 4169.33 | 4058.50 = 28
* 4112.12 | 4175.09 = 28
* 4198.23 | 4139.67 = 25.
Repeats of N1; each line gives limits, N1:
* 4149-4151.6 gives 25.52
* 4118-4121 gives 29.5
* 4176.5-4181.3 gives 24.98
